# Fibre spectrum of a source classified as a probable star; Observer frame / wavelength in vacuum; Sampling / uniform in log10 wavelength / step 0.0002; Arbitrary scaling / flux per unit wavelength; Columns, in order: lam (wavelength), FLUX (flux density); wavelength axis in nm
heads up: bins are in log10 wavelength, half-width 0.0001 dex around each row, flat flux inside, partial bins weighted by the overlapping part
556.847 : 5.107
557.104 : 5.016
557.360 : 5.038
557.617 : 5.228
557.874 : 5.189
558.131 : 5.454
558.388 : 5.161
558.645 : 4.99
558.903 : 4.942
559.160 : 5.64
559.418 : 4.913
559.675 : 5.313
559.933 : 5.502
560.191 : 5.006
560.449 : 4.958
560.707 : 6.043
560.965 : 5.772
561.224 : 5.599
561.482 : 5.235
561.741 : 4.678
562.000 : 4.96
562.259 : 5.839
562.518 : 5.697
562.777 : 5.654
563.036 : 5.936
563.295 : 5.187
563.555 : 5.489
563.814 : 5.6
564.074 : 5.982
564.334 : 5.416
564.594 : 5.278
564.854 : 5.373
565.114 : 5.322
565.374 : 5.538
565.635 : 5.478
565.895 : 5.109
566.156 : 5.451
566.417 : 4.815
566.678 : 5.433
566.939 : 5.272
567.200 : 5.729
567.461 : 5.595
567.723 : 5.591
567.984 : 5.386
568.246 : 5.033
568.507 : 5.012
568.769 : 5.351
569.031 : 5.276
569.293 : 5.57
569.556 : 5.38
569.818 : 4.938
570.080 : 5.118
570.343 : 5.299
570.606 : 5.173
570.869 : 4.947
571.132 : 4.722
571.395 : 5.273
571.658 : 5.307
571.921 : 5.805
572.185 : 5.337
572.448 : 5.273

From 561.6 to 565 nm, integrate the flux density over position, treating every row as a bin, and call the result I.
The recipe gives 19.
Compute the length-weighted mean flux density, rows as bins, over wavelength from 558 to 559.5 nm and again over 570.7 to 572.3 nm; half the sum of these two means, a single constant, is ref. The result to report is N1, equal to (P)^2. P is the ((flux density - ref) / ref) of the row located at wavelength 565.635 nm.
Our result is 0.0027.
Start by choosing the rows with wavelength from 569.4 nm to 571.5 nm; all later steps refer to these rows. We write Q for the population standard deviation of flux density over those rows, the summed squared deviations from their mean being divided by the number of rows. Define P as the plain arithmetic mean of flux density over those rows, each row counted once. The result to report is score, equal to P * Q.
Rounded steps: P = 5.11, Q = 0.208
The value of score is 1.06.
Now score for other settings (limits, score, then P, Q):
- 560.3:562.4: 2.50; 5.39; 0.464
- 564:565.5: 1.30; 5.48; 0.237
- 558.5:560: 1.49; 5.22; 0.285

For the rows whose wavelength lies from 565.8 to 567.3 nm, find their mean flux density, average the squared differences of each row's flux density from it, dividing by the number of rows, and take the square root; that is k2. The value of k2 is 0.29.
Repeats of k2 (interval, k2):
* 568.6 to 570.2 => 0.20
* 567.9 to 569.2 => 0.16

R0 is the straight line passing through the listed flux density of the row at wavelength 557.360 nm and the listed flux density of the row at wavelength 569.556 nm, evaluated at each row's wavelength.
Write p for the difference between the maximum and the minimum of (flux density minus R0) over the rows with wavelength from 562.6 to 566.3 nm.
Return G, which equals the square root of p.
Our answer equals 1.0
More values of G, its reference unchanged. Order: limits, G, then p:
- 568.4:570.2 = 0.8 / 0.6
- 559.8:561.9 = 1.2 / 1.4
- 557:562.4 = 1.2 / 1.4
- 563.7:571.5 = 1.2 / 1.5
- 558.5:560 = 0.9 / 0.7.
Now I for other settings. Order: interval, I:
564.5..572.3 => 41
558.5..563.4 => 26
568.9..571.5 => 13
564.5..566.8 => 12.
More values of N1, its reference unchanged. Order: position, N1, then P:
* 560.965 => 0.0117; 0.108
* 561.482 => 0.0000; 0.005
